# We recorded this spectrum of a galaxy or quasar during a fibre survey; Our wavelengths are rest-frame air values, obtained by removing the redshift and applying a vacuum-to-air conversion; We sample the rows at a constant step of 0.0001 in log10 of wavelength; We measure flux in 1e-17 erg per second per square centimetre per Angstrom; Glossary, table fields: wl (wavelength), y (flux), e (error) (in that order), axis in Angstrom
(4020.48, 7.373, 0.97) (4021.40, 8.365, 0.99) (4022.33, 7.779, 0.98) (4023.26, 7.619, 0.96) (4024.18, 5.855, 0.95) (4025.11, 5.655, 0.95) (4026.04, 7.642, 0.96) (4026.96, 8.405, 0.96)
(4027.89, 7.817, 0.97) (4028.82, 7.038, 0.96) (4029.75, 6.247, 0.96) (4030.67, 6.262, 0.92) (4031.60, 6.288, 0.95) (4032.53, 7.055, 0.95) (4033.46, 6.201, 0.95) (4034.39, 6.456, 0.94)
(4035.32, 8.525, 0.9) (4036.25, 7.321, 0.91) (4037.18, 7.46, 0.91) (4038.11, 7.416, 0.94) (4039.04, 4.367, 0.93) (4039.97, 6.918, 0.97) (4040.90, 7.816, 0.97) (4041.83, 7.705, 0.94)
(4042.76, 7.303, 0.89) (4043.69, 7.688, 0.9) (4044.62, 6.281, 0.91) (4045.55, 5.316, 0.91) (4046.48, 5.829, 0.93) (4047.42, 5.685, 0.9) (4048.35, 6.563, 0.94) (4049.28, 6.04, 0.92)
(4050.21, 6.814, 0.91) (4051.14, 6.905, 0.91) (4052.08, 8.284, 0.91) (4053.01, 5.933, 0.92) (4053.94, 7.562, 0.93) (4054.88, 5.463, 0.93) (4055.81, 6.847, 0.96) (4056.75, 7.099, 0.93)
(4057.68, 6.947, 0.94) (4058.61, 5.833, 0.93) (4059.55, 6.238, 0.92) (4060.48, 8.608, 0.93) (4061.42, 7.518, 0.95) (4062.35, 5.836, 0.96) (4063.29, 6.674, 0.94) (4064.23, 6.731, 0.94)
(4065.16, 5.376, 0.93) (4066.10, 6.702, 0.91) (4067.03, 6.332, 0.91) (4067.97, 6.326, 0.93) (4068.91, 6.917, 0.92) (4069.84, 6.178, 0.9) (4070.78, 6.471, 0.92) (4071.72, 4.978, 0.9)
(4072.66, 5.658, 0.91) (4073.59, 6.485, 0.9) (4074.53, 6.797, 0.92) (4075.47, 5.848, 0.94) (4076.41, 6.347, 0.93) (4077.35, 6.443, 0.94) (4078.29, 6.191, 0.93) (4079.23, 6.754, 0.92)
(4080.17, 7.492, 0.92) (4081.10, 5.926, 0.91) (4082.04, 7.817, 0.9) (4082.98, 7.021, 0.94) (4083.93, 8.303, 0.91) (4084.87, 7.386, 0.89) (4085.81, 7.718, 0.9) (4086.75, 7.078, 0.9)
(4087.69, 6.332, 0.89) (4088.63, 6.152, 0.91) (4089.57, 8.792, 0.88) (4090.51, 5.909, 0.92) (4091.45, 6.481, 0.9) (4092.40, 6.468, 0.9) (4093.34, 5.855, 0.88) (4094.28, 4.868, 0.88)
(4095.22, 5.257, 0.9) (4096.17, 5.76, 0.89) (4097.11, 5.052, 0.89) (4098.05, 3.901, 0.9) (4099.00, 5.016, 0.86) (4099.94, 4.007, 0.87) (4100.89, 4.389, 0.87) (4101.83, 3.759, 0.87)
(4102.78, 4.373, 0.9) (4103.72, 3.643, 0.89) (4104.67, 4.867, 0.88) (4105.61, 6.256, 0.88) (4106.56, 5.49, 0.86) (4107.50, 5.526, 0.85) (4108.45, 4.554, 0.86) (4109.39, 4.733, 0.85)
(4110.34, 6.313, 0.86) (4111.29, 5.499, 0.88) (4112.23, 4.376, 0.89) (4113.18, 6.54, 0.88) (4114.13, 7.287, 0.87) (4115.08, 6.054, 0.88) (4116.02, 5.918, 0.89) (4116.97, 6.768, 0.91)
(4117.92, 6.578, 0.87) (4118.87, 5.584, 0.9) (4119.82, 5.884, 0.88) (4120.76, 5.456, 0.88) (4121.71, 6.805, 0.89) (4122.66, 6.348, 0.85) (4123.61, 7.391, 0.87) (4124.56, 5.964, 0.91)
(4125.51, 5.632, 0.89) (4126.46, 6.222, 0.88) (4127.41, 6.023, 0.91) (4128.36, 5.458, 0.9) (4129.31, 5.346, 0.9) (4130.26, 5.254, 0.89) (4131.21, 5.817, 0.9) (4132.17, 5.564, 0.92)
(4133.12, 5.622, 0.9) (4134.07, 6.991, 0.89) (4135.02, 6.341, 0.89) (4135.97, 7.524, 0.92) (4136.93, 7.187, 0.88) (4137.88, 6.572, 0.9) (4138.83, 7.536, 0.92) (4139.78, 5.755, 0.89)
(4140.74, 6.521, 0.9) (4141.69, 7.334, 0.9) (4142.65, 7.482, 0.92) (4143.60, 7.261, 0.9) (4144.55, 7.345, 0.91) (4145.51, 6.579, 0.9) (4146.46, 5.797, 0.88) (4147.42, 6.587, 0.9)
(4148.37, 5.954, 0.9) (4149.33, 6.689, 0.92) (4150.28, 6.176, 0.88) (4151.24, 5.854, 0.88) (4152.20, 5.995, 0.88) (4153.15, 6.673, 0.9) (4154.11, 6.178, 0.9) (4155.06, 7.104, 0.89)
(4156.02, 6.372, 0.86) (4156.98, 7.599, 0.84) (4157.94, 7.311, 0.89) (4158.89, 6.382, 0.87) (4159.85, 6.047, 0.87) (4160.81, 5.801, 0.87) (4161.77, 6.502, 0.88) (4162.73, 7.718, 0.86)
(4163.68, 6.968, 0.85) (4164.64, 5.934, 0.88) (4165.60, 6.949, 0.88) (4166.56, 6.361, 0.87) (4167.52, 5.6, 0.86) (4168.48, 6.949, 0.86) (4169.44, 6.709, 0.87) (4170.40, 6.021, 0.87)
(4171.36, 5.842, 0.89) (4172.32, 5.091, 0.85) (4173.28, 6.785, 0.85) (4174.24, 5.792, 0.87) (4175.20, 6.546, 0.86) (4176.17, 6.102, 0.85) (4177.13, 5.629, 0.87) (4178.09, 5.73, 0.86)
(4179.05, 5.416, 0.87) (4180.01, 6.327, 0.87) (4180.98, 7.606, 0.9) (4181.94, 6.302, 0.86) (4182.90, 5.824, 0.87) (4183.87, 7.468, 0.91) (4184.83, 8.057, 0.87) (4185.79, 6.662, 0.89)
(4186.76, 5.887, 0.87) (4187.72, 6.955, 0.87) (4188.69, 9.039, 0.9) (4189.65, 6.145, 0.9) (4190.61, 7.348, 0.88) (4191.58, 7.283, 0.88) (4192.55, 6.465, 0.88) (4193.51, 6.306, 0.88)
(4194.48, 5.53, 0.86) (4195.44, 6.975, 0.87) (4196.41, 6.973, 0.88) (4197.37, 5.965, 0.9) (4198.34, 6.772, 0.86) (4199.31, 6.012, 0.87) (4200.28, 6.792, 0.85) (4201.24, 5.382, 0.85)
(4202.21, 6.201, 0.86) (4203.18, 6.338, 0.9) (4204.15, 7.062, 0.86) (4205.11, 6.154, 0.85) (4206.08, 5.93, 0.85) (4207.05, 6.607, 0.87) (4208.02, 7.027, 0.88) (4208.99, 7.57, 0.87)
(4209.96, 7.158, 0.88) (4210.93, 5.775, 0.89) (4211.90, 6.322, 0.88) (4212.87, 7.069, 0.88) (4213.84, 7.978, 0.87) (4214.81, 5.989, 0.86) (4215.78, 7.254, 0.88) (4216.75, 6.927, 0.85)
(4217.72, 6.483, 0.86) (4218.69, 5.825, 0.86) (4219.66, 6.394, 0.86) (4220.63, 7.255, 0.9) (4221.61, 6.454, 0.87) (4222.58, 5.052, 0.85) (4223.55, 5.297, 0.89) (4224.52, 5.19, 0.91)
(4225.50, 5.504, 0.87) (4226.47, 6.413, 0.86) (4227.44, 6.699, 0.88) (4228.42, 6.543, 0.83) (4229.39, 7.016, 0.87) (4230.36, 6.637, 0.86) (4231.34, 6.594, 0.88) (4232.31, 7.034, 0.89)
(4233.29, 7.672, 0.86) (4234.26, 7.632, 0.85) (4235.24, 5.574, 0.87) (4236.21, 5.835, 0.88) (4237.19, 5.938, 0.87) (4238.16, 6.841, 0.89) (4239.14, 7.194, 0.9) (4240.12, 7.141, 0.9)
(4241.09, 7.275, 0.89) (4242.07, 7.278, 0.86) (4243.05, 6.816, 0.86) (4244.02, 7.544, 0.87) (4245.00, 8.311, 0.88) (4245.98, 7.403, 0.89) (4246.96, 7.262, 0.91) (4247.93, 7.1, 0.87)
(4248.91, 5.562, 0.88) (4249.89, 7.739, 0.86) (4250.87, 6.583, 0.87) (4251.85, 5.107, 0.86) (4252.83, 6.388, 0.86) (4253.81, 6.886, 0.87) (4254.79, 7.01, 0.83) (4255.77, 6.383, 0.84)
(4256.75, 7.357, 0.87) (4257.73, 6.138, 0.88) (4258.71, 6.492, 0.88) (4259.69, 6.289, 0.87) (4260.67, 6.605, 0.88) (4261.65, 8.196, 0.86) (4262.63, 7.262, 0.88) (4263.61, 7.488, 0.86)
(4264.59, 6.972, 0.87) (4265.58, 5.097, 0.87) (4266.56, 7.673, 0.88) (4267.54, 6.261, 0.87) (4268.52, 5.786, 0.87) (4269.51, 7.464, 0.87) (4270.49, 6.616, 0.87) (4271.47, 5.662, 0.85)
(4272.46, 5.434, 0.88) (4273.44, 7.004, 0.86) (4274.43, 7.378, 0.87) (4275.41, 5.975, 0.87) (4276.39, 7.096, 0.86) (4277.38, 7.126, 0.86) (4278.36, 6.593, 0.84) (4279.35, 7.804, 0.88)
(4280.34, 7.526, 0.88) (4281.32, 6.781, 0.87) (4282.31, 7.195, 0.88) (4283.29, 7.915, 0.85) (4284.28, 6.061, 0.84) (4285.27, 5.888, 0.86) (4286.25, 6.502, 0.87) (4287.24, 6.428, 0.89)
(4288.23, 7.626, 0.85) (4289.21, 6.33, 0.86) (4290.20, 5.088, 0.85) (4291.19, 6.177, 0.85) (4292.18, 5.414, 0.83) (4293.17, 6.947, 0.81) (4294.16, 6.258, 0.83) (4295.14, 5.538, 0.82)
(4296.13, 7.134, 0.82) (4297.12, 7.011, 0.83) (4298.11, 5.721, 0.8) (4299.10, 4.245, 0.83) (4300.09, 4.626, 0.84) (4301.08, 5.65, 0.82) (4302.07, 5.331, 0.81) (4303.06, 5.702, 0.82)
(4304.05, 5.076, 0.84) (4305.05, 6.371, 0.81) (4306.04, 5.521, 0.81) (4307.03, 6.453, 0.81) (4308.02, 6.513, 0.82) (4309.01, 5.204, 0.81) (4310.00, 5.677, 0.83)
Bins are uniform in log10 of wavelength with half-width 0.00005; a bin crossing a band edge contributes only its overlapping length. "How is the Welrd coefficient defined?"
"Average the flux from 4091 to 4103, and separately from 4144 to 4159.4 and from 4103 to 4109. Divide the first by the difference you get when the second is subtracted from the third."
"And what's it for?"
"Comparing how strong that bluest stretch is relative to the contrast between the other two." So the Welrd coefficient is -3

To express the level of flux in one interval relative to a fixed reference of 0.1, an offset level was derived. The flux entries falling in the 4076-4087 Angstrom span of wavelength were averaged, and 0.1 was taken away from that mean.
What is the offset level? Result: 6.9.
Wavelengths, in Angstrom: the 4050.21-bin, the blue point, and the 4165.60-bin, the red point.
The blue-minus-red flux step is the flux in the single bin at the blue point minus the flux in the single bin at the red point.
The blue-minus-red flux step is -0.1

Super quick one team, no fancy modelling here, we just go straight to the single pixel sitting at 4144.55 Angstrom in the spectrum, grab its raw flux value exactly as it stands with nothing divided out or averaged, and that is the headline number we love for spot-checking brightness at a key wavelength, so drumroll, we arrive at 7.345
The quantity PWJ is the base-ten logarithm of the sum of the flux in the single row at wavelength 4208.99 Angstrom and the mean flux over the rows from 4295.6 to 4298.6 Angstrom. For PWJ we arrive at 1.152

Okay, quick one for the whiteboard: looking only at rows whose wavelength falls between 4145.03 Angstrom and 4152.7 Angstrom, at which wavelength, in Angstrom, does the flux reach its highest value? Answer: 4149.33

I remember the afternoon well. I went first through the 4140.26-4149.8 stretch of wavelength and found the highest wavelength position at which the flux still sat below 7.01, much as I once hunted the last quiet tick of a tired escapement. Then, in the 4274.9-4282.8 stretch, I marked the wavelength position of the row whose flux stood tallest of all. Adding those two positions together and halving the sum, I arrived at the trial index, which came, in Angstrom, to 4214.3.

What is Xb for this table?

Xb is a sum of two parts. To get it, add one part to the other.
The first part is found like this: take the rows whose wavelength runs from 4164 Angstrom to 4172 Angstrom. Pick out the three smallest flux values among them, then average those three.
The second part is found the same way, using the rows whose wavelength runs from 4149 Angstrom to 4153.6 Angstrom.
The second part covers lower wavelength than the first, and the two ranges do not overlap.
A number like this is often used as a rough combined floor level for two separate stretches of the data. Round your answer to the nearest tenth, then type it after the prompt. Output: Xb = 11.8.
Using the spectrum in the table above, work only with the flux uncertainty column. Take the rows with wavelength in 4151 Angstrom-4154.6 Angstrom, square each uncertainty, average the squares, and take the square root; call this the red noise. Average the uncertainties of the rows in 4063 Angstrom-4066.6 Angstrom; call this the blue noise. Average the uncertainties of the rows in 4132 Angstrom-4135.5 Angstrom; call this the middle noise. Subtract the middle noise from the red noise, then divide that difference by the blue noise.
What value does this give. -0.011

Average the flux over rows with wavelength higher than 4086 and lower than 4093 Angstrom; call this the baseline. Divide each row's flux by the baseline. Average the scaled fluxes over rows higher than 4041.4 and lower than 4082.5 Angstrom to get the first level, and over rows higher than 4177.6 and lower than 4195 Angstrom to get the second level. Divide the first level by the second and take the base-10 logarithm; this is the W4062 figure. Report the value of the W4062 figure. -0.008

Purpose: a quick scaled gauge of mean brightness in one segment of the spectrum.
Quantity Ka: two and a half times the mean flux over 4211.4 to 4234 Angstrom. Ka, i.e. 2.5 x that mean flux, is 16.3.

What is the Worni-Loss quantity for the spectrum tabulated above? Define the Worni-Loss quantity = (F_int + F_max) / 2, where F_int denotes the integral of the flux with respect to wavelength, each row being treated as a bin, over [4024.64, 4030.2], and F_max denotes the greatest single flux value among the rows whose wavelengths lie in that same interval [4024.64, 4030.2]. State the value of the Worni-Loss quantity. 24.0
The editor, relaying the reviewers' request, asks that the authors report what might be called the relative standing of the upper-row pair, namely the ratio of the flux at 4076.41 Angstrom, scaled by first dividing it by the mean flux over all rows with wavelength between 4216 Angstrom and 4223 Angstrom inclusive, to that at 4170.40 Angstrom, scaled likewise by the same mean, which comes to 1.05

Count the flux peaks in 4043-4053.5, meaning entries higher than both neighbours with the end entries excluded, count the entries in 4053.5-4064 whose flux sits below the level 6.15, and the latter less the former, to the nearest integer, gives 0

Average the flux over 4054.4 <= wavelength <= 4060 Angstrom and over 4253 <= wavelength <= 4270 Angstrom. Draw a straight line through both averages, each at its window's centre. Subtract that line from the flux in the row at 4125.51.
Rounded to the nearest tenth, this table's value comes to -0.9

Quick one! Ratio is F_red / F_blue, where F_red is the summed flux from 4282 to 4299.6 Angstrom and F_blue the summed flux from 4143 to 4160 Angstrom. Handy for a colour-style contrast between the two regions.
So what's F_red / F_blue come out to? 0.96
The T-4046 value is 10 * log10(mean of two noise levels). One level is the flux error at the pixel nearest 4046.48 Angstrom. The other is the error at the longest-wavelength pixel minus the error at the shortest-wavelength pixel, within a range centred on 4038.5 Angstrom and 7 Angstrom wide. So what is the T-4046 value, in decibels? -3.14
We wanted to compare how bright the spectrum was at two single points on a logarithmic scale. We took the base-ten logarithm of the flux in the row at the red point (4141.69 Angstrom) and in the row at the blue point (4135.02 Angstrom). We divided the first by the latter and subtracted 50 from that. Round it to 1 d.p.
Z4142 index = -48.9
